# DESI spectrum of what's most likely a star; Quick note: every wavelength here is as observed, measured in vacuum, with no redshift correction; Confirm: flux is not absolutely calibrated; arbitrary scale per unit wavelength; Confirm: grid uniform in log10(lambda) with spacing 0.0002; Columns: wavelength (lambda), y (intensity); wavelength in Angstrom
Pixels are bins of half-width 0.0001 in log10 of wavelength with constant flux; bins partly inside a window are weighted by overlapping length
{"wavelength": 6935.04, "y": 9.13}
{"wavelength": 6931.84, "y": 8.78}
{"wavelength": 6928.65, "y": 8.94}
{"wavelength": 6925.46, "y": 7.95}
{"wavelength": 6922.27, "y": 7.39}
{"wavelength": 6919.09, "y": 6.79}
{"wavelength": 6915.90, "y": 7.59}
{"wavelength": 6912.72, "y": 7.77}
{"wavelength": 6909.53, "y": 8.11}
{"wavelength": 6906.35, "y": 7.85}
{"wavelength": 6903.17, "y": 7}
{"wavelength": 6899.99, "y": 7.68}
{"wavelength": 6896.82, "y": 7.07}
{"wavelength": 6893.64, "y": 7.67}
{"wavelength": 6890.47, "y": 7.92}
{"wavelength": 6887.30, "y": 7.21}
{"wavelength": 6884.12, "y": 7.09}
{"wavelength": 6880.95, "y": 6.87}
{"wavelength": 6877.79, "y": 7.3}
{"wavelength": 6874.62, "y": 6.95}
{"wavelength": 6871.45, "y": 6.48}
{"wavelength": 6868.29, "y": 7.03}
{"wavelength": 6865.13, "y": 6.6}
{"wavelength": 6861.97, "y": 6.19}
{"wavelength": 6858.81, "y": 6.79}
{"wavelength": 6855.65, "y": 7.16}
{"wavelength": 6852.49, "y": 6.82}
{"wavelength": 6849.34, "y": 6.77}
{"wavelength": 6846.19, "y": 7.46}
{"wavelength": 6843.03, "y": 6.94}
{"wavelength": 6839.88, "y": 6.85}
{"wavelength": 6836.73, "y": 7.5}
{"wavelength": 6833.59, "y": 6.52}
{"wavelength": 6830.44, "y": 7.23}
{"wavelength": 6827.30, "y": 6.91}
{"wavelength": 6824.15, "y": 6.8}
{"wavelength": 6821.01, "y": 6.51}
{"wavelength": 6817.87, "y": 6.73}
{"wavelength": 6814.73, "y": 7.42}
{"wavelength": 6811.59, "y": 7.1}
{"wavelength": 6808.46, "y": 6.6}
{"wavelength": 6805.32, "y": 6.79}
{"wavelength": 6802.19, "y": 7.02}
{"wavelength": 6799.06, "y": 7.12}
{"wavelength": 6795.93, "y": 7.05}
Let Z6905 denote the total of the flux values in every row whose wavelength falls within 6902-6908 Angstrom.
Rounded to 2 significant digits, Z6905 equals 15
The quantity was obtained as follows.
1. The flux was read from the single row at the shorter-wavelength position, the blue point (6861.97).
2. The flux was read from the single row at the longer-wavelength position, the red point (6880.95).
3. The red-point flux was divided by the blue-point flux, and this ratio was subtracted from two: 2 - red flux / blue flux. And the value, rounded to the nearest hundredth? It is 0.89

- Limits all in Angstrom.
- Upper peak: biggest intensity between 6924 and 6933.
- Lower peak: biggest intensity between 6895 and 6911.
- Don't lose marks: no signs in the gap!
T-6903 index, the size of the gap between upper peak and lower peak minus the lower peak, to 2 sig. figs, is -7.3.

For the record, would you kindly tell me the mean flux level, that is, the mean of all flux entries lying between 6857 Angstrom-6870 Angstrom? 6.7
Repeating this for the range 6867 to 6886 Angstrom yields 7.0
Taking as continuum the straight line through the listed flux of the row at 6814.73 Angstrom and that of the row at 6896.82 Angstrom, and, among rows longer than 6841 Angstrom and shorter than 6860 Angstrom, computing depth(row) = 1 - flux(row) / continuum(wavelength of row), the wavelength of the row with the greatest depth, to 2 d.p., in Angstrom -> 6849.34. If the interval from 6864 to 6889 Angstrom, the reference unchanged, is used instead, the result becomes 6871.45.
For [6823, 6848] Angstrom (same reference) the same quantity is 6833.59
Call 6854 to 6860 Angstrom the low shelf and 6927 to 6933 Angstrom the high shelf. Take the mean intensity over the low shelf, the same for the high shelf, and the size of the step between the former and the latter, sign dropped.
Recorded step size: 1.88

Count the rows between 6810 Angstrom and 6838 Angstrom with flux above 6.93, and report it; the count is 4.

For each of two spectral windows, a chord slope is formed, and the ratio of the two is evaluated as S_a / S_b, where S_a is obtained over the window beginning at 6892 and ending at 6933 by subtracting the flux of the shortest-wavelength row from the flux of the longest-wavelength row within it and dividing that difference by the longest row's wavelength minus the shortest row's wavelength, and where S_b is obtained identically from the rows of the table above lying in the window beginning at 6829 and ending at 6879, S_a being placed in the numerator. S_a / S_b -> 19.7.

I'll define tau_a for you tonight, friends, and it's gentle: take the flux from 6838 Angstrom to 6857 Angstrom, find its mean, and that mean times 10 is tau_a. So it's 70.0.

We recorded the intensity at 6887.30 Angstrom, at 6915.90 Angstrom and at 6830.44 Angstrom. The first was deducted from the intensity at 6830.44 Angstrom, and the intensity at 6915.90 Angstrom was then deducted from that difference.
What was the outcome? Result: -7.6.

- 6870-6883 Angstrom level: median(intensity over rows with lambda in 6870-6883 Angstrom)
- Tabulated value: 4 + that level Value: 10.9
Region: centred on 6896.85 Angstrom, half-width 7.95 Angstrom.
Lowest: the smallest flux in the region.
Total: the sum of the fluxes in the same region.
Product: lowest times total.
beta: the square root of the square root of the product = 4.02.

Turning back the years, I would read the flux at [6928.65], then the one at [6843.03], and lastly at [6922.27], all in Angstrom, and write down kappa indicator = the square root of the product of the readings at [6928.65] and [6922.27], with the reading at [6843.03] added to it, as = 15.1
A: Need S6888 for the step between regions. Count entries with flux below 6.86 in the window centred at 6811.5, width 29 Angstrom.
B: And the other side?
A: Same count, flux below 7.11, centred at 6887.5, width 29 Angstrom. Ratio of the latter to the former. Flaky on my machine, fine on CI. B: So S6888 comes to 0.8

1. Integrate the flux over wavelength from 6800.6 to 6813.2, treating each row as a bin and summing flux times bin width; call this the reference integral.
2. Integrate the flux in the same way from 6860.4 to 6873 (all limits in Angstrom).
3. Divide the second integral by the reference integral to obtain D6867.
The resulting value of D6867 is 0.96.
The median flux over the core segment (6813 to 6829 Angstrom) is 6.80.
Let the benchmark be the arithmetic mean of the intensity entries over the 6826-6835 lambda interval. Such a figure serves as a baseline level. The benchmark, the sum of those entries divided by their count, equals 6.89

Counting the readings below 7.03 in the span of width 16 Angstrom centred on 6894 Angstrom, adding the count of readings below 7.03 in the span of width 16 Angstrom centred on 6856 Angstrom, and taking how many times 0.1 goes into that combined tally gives 40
